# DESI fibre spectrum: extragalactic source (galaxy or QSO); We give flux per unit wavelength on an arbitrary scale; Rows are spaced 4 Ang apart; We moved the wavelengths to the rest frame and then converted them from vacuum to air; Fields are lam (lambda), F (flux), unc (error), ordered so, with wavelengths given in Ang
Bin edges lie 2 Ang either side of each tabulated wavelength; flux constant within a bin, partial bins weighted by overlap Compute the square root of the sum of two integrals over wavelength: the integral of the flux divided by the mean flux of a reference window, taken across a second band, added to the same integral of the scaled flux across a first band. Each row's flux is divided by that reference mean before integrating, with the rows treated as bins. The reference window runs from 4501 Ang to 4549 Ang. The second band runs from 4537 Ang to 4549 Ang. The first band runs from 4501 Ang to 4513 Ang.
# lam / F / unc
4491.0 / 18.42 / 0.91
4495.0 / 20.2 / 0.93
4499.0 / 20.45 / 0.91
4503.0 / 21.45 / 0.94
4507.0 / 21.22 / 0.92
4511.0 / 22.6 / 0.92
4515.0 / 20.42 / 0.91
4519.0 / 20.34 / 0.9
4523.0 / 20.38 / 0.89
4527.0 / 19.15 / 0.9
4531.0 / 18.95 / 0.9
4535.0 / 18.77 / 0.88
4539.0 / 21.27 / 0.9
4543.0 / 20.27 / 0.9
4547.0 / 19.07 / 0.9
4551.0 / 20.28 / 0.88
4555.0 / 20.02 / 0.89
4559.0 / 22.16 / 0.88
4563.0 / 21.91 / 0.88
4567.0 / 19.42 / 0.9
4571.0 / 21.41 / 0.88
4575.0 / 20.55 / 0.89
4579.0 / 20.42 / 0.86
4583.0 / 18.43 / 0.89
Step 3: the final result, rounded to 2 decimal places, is 4.98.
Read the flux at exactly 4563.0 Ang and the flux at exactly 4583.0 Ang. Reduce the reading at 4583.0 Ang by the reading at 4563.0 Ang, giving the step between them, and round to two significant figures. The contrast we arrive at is -3.5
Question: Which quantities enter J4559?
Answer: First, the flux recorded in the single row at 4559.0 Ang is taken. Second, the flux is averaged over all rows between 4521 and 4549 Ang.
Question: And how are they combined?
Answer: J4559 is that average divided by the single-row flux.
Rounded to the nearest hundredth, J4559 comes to 0.89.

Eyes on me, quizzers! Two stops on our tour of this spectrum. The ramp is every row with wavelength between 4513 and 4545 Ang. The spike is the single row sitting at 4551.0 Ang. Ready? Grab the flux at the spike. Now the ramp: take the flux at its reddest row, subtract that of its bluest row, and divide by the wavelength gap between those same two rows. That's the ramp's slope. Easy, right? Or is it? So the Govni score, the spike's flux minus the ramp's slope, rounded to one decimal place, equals 20.3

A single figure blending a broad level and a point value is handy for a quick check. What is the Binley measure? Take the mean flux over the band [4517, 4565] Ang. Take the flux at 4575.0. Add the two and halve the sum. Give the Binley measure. 20.4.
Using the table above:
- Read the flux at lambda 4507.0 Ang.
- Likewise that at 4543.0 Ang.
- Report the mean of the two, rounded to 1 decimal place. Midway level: 20.7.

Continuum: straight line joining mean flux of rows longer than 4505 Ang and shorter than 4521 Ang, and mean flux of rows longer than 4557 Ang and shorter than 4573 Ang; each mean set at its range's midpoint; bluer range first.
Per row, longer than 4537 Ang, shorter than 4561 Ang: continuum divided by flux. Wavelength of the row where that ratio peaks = 4547.0 Ang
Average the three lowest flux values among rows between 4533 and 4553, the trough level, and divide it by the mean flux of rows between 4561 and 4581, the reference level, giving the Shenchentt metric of 0.93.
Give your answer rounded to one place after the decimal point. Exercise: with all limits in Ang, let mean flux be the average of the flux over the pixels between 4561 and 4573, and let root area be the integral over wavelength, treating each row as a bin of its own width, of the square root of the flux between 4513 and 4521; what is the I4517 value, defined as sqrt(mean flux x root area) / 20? 1.4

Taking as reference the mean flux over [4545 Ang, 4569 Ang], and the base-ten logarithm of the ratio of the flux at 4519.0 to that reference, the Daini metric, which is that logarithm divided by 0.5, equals -0.01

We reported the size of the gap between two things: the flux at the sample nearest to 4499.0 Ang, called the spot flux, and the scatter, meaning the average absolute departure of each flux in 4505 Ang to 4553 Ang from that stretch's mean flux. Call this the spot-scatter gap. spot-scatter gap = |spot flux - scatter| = 19.62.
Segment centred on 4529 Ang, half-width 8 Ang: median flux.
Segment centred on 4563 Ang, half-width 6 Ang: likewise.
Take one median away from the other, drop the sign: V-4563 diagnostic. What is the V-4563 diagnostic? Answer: 2.9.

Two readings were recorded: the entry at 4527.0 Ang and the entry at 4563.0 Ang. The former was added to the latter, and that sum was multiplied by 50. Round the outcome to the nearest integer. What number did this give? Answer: 2053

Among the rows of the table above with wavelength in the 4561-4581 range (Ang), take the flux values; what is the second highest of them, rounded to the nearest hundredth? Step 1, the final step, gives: 21.41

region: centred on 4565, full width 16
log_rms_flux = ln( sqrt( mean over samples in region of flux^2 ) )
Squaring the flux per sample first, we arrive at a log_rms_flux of 3.06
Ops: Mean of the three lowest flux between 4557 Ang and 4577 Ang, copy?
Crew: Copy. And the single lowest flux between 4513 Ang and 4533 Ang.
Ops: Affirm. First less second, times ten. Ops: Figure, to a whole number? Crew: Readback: 15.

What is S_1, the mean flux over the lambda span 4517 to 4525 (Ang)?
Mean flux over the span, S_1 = 20.4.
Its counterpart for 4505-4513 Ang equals 21.9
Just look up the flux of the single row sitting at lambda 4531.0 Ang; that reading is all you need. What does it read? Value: 18.95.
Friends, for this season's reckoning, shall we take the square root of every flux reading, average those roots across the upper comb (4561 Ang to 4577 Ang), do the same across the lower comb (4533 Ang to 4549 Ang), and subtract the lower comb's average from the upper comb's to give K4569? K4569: 0.11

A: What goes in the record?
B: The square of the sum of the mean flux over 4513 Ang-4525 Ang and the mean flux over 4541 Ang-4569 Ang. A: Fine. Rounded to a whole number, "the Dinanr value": 1667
